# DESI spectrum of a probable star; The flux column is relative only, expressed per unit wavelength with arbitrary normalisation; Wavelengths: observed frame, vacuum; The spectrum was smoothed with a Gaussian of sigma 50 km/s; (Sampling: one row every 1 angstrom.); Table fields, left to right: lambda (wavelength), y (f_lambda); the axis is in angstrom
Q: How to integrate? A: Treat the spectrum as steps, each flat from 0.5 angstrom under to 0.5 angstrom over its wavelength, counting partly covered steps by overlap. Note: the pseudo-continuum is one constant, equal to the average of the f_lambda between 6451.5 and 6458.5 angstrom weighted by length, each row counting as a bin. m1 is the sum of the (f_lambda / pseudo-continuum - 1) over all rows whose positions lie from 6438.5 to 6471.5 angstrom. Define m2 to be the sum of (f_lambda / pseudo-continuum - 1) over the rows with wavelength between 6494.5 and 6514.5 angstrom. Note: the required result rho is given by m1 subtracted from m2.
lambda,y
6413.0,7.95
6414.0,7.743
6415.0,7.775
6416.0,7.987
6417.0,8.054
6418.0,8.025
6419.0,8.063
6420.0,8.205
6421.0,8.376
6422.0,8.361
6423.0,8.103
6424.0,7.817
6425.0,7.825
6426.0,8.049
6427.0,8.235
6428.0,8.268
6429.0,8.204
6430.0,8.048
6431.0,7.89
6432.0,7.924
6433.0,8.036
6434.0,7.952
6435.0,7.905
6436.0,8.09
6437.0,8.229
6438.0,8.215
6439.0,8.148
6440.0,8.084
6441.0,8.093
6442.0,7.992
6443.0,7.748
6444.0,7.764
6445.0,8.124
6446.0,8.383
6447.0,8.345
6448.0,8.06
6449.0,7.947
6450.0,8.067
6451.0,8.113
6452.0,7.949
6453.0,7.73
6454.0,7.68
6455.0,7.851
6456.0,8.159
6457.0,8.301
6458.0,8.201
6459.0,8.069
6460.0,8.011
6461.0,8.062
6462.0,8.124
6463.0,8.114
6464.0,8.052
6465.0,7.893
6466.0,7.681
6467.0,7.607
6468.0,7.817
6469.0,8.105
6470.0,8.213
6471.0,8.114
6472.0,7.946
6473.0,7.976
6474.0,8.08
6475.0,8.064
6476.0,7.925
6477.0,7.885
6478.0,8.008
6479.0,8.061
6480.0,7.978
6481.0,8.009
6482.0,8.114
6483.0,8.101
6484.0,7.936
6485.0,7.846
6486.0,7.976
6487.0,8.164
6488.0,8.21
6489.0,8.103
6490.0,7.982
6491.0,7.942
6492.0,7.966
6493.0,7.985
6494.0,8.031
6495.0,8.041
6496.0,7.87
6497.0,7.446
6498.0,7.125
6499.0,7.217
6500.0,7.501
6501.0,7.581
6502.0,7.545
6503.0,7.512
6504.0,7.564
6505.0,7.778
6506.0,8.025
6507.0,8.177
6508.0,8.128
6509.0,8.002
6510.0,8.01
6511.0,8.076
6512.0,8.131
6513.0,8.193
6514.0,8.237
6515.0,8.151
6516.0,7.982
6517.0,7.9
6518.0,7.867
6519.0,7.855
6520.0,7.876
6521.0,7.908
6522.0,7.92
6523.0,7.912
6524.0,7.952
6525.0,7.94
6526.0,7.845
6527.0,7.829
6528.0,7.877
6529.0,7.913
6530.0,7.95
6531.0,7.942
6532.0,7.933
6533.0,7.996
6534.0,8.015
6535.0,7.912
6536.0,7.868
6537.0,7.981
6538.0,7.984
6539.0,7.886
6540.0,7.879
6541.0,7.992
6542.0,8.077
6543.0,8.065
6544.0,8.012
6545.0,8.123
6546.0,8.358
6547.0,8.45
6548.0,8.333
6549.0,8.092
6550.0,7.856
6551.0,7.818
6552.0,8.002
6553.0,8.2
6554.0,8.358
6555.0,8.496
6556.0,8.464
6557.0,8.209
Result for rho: -0.59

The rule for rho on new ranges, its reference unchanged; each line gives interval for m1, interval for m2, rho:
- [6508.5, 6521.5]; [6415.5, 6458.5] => 0.37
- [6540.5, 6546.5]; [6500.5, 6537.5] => -0.35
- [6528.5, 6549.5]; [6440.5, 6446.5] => -0.12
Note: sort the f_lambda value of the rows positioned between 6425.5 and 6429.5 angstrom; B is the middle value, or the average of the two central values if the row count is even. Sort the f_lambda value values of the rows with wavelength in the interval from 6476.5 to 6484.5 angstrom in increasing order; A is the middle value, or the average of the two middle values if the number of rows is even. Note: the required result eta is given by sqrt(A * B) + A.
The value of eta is 16.1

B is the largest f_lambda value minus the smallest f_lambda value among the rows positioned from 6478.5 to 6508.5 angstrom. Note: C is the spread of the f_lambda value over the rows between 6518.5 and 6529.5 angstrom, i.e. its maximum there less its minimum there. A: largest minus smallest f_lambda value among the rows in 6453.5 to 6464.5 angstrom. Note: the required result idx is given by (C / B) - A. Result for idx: -0.5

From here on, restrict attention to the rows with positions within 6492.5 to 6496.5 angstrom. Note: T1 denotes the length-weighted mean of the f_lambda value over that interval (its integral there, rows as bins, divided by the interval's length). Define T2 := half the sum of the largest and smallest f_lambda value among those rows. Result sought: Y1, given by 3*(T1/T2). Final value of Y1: 3.01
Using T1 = 7.982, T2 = 7.96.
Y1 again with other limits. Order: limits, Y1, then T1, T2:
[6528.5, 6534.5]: 3.00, 7.958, 7.96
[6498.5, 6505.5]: 3.01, 7.528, 7.50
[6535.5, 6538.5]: 3.01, 7.944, 7.93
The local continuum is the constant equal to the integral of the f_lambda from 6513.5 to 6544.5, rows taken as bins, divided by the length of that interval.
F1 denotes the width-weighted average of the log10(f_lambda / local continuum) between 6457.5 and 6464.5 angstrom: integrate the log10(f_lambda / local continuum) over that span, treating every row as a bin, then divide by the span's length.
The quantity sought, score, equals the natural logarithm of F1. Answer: -4.88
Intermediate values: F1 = 0.0076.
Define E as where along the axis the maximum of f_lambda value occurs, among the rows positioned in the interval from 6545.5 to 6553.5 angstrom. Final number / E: 6547.0 angstrom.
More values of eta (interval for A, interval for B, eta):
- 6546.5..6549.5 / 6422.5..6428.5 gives 16.5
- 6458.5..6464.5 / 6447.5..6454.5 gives 16.1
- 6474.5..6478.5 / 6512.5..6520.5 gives 15.9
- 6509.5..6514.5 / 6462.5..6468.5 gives 16.1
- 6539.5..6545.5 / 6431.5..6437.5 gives 16.1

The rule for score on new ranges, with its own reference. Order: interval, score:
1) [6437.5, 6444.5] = -5.82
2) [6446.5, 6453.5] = -5.46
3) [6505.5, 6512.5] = -4.97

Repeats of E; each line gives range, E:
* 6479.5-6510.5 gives 6488.0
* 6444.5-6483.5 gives 6446.0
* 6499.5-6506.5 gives 6506.0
